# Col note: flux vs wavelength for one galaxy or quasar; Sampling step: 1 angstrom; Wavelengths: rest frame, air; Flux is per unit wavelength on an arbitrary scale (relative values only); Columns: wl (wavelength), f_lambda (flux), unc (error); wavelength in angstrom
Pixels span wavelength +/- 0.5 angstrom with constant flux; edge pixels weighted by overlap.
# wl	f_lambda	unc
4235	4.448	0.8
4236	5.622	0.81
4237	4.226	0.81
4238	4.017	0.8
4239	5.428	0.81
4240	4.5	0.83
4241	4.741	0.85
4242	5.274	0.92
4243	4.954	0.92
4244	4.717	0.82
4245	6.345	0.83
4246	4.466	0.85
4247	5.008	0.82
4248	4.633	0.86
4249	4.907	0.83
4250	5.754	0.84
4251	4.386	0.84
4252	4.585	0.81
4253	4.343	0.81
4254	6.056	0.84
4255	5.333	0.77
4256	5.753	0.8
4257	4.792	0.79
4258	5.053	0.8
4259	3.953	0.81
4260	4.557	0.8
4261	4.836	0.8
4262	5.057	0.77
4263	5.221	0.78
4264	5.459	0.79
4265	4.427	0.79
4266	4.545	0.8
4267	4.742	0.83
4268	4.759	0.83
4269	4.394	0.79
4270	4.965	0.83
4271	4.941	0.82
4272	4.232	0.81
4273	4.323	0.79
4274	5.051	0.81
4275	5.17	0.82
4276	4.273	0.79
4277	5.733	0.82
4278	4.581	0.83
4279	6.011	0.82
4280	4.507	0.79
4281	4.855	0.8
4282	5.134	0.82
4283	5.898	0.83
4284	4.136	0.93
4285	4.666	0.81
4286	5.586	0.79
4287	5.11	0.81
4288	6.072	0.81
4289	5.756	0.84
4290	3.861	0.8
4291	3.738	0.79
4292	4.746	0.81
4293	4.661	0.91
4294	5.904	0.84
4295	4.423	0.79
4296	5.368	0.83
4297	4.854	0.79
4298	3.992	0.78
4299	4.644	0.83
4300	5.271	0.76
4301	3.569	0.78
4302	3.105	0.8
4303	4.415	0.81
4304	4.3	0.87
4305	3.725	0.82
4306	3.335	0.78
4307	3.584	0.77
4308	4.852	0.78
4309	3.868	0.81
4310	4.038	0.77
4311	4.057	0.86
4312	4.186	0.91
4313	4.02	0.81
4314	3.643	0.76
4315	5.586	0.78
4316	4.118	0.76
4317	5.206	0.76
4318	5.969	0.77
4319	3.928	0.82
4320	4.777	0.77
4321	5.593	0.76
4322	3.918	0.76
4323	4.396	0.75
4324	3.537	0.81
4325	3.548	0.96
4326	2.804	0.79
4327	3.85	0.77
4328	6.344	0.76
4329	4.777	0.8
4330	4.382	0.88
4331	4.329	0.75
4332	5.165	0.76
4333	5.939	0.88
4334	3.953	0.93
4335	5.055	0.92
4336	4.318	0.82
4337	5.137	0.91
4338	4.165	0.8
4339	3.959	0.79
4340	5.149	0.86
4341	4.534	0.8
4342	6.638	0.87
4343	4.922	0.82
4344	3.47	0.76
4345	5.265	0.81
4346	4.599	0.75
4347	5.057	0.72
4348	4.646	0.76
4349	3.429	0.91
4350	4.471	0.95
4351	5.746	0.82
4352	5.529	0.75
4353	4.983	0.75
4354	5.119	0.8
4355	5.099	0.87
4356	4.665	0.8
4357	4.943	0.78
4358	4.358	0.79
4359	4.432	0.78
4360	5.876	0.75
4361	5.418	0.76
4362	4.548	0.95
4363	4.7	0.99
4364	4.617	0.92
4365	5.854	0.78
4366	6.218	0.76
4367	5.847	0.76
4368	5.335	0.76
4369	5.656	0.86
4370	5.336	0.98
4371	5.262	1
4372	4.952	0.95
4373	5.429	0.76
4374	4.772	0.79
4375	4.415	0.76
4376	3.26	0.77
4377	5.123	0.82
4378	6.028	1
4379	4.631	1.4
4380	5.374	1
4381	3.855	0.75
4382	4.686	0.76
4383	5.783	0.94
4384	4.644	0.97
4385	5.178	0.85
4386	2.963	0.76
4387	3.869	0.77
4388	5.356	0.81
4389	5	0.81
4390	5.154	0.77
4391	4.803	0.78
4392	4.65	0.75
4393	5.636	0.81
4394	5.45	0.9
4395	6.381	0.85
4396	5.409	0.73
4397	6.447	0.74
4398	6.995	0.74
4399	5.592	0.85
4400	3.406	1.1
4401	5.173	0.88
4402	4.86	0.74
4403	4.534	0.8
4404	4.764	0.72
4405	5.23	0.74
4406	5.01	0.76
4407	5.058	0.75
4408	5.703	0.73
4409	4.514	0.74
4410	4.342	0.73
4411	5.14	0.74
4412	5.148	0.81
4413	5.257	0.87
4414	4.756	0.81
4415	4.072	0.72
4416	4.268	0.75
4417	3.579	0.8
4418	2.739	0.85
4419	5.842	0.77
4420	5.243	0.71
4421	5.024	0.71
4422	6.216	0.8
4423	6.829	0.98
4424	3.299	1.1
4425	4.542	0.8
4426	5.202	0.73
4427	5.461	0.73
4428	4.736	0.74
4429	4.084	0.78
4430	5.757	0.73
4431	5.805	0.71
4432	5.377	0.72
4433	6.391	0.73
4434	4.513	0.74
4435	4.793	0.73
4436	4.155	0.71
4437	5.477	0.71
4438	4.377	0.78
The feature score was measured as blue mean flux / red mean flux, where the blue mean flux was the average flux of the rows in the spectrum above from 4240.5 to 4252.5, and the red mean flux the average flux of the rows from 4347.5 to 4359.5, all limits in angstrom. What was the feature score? 1.04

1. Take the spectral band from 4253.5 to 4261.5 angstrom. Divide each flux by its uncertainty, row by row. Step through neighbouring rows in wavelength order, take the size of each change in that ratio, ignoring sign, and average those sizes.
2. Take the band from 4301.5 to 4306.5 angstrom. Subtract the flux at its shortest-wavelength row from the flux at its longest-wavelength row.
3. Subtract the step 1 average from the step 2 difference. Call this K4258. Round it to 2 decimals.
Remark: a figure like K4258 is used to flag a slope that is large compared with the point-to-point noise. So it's -0.42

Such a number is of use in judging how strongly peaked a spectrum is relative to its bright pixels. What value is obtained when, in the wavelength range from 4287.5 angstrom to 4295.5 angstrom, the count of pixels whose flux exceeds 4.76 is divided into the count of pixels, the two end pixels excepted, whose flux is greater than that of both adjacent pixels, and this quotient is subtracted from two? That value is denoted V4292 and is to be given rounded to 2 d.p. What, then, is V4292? 1.33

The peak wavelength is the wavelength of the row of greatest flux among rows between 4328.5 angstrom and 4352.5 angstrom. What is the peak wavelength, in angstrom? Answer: 4342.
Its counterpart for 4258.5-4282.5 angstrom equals 4279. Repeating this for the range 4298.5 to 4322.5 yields 4318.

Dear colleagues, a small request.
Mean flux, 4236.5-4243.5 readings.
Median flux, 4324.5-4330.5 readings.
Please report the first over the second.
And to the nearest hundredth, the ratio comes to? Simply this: 1.15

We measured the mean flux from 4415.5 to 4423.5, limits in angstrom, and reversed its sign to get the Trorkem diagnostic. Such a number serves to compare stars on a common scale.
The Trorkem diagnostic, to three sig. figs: -4.97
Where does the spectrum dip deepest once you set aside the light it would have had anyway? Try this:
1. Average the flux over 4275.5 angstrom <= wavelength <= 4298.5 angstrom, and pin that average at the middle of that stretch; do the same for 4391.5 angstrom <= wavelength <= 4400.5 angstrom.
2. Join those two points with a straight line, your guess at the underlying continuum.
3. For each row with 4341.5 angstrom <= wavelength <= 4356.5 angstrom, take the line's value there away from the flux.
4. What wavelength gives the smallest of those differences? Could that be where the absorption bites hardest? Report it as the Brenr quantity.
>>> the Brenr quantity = 4349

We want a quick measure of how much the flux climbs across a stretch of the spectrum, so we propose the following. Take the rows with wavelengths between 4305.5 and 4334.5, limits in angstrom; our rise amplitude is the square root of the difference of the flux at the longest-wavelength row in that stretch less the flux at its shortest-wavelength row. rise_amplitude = 0.79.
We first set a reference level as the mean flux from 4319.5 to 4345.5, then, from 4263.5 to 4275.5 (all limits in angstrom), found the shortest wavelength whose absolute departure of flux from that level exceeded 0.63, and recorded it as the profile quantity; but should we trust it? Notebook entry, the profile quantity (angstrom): 4264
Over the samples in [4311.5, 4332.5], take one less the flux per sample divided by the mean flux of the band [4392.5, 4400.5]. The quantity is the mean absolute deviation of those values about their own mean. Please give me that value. 0.127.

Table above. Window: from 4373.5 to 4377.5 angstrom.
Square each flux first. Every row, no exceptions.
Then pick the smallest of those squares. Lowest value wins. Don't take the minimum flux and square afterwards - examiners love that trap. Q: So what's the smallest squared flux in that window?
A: 11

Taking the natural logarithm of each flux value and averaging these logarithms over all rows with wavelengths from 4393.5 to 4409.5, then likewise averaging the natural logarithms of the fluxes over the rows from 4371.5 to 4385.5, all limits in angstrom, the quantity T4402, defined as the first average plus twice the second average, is 4.79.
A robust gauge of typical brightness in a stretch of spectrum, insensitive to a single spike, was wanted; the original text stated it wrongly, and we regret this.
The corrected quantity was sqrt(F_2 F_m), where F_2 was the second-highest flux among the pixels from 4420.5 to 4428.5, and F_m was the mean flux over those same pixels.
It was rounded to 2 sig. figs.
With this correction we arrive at 5.7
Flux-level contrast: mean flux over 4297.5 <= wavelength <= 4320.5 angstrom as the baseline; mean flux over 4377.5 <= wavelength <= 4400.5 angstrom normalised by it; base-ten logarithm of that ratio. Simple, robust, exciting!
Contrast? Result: 0.08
